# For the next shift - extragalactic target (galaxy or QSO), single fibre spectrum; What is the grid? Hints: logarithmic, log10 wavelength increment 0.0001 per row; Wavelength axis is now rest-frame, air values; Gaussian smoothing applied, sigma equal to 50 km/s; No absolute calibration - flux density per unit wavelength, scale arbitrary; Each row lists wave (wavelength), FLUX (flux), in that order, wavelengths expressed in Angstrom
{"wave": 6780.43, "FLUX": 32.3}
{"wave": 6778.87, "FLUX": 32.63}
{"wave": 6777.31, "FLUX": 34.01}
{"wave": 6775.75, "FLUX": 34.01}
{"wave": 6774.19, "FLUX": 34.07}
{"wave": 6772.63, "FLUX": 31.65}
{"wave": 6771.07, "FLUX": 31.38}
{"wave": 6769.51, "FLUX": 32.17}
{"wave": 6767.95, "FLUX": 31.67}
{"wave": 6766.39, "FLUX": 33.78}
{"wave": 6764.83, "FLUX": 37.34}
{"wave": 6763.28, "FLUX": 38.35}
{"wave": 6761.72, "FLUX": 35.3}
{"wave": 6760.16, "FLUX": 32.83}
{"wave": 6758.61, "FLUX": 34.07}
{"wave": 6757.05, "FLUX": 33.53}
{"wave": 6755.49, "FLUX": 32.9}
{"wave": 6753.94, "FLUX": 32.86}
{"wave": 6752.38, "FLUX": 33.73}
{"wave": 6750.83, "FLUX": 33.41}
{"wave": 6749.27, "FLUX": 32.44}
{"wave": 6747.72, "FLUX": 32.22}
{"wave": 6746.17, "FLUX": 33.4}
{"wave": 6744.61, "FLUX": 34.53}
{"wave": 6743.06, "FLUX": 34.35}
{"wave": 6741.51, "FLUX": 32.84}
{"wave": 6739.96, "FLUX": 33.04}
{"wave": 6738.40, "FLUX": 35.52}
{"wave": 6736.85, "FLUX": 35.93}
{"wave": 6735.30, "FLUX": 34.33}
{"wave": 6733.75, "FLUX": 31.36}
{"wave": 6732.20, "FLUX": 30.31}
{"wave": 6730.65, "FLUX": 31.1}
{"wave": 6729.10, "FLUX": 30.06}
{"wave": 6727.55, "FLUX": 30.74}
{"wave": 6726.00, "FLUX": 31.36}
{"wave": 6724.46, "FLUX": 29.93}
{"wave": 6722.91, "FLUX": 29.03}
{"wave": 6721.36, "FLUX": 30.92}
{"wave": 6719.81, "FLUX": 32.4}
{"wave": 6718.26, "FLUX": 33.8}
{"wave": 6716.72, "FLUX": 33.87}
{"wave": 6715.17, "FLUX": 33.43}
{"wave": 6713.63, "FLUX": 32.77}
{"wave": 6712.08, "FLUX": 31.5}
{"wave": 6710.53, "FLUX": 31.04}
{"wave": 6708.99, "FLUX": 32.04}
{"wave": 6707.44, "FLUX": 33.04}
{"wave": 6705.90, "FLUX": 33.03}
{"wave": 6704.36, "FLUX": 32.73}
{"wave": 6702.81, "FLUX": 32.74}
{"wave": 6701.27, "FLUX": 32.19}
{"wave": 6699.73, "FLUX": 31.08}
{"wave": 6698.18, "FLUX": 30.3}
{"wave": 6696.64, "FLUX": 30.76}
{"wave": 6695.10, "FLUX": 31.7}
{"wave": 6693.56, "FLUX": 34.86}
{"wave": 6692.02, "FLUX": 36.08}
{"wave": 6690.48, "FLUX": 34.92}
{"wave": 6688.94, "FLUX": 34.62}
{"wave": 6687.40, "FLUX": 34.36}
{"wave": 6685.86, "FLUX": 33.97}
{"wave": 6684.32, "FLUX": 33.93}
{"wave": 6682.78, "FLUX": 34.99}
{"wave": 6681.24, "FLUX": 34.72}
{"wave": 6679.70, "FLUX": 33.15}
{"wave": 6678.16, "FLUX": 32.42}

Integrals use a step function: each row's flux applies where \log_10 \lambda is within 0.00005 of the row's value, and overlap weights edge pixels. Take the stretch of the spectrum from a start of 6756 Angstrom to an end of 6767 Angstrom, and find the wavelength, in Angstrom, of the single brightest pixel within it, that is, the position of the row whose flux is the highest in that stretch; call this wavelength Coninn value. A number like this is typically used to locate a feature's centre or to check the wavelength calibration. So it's 6763.28 Angstrom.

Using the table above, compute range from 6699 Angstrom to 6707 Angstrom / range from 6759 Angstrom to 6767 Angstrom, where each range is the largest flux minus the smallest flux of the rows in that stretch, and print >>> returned 0.35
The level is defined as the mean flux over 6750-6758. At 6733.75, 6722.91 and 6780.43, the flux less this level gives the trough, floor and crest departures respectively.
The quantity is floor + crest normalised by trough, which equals 2.7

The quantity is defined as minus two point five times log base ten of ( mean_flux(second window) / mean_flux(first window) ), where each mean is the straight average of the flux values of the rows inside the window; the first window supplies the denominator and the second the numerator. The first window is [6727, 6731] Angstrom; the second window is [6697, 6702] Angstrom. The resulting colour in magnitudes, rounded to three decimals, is -0.020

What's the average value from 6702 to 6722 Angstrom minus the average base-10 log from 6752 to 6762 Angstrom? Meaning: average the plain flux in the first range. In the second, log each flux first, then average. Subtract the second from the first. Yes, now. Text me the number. 31.0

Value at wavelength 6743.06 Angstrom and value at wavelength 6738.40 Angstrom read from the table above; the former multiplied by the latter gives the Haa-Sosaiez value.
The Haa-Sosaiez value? 1220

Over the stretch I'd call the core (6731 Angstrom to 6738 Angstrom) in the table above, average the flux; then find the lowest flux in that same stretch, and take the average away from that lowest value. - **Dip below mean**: -2.7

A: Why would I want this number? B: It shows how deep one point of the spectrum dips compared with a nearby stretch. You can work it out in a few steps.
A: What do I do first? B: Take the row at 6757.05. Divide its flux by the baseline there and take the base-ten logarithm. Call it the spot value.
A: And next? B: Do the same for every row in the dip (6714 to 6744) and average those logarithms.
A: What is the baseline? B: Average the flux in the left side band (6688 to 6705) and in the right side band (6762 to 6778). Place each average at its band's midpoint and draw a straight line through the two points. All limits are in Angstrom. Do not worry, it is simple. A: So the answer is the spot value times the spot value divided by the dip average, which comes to 0.000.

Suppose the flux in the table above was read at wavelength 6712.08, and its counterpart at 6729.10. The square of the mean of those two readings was 947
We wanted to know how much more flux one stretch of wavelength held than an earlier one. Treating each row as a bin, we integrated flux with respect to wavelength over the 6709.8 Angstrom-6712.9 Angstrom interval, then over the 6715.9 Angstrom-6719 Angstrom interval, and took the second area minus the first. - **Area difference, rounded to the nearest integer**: 8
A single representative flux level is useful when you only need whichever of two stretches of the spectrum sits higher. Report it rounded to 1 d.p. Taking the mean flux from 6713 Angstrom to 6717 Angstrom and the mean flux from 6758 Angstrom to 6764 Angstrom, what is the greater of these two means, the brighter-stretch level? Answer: 35.1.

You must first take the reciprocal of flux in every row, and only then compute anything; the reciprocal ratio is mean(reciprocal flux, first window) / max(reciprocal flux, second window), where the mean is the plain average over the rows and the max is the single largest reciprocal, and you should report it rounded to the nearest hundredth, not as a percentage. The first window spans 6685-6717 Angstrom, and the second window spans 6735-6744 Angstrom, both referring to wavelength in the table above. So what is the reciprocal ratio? 1.00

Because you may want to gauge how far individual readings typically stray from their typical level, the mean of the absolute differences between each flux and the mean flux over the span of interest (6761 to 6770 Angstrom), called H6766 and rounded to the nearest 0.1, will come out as 2.2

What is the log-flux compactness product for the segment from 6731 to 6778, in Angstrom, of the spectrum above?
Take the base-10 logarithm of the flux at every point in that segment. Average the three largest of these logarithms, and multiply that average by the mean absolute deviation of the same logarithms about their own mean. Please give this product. 0.026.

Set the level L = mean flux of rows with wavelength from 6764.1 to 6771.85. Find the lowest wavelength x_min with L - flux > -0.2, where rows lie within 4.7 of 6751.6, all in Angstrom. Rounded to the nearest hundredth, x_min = 6747.72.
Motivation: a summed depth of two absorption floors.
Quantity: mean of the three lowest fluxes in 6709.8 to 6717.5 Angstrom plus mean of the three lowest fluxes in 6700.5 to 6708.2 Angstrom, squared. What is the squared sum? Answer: 4137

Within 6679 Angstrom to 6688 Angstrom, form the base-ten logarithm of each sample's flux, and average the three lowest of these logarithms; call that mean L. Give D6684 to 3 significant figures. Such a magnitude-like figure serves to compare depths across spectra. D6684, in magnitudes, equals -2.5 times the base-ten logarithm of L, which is -0.460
